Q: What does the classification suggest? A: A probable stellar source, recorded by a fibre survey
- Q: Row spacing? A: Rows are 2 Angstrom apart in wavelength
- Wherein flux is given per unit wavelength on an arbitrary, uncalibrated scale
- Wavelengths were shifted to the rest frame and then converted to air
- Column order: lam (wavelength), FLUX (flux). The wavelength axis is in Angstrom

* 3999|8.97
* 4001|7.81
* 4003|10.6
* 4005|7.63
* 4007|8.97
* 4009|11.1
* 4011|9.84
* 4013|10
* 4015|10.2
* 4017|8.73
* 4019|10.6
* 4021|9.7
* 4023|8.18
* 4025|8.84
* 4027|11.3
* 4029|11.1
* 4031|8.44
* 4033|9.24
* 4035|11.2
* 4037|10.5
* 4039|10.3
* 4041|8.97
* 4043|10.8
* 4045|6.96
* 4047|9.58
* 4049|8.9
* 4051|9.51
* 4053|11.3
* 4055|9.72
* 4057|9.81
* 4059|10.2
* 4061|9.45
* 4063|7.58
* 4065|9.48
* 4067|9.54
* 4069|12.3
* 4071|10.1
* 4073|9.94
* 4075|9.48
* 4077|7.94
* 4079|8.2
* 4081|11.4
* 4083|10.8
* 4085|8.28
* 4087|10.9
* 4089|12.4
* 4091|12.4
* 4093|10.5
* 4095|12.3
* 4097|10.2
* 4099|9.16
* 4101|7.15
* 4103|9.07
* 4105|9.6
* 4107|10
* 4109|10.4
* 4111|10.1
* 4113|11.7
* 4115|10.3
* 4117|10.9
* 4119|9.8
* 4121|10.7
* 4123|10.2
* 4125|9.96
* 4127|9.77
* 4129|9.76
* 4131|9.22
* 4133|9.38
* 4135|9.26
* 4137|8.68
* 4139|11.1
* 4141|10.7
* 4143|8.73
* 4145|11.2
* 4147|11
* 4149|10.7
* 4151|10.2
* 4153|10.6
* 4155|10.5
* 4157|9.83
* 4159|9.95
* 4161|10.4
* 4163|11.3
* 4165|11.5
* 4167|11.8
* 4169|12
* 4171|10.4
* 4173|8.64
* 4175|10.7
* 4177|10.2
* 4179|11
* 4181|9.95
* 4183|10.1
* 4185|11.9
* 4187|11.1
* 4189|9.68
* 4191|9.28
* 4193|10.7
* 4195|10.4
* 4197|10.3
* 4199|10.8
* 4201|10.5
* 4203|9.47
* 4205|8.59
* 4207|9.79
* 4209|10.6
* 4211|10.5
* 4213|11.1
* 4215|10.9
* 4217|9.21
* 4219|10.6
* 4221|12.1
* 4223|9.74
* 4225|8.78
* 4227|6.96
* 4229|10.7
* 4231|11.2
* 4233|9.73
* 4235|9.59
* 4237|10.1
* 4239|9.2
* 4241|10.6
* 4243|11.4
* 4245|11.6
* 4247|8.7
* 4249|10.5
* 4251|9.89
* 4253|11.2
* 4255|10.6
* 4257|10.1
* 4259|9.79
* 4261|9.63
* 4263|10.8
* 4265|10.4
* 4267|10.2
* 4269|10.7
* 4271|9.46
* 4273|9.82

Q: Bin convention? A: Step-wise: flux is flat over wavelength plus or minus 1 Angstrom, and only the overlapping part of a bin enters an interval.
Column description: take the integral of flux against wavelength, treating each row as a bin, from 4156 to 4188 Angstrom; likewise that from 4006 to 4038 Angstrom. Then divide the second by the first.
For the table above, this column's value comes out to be 0.925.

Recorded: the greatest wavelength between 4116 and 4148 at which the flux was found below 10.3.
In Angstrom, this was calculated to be 4143 Angstrom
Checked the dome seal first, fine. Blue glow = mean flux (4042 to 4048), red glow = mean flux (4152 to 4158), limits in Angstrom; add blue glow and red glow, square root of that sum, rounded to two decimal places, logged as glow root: 4.41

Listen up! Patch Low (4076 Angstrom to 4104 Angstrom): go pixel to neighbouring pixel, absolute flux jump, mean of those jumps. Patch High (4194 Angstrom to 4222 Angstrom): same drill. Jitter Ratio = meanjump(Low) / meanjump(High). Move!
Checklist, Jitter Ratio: 2.1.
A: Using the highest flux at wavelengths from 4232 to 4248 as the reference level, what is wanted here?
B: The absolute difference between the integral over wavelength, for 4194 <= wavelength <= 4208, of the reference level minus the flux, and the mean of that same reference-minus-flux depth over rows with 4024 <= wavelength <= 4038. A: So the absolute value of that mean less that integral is 21.2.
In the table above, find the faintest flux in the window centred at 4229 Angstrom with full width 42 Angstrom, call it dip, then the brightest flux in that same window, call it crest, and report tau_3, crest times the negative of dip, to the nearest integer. -84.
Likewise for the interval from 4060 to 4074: -93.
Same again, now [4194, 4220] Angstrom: -95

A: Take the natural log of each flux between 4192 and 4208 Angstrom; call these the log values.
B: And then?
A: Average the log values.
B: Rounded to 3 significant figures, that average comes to 2.31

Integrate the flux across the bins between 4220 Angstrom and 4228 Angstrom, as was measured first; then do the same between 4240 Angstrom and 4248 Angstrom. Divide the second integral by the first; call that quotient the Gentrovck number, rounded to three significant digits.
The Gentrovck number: 1.13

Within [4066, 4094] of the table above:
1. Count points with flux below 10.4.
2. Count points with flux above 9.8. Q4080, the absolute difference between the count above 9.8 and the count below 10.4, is 2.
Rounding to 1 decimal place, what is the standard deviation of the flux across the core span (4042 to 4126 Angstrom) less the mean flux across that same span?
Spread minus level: -8.7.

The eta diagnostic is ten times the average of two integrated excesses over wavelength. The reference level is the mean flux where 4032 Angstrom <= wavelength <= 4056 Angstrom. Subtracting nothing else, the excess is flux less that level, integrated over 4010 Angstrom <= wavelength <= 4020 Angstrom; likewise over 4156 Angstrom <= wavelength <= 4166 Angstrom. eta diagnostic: 49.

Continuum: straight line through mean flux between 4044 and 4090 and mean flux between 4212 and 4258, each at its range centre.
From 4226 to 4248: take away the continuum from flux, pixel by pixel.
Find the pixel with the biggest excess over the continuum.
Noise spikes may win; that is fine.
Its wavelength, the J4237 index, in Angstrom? 4245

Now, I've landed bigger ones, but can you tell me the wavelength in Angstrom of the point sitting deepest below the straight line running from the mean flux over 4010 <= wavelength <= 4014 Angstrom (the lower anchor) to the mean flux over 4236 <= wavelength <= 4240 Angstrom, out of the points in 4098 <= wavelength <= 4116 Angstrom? 4101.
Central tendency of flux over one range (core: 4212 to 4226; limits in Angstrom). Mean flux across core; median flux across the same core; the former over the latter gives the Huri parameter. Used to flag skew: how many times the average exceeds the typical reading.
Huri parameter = 0.98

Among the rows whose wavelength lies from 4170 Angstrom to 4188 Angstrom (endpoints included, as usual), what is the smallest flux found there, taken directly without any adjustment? 8.64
